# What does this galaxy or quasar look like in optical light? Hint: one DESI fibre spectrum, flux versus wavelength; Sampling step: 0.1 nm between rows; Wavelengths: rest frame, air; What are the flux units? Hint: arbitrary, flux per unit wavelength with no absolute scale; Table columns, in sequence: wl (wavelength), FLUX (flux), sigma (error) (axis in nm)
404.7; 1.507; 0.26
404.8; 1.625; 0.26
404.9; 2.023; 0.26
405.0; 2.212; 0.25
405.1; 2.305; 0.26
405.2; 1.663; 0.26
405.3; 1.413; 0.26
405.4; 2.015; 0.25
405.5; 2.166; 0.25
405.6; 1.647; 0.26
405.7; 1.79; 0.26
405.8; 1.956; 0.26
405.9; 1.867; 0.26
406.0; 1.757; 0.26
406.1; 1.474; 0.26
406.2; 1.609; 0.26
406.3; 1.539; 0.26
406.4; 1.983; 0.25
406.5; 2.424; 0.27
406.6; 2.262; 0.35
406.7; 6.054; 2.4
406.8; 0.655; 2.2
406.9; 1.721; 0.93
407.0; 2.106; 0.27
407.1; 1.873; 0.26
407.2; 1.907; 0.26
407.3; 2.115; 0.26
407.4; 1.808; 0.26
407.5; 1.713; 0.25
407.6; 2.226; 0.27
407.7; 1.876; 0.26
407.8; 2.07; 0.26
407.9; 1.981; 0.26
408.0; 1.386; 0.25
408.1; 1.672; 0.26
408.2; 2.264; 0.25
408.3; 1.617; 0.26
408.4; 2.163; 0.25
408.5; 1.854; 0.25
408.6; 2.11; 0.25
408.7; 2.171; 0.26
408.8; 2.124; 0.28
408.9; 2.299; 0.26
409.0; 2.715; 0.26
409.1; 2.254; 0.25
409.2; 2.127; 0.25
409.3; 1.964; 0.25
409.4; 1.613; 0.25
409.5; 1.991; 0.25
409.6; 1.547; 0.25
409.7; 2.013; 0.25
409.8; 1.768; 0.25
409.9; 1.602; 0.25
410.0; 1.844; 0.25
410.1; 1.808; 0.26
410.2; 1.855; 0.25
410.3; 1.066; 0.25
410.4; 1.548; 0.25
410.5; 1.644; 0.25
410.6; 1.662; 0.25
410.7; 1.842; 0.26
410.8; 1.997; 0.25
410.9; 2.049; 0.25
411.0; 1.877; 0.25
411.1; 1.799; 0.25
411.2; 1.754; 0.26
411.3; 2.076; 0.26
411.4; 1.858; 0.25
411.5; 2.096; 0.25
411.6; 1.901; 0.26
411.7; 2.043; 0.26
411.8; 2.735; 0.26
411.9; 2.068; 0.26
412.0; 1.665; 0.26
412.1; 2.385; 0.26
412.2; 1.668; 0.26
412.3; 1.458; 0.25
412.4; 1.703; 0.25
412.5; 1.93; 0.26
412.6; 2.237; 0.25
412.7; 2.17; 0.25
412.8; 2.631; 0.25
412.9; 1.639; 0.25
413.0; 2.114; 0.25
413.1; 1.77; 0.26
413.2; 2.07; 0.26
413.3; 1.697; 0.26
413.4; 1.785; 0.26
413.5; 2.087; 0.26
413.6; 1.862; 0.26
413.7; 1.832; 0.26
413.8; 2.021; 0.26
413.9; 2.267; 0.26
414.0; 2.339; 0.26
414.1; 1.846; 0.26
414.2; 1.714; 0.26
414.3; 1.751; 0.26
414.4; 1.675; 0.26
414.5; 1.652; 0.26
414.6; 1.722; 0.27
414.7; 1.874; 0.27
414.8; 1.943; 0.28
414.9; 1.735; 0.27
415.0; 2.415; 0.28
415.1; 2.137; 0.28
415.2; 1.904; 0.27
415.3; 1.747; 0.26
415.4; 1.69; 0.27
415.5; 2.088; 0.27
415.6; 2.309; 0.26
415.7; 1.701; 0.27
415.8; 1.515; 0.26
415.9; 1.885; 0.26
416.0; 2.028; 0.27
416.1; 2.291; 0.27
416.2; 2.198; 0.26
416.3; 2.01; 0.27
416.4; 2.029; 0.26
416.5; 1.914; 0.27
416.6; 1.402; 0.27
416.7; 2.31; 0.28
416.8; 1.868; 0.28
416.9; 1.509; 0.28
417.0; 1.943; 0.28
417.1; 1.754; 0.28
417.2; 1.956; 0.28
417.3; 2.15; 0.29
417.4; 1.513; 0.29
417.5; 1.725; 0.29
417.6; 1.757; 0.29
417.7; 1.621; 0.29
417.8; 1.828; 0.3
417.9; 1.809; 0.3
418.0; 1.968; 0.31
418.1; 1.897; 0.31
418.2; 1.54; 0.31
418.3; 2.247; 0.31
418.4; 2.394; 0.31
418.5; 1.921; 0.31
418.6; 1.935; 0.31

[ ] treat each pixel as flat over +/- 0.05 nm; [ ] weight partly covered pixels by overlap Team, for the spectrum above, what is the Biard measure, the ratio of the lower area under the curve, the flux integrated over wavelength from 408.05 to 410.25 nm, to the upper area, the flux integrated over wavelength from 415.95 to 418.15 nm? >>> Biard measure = 1.05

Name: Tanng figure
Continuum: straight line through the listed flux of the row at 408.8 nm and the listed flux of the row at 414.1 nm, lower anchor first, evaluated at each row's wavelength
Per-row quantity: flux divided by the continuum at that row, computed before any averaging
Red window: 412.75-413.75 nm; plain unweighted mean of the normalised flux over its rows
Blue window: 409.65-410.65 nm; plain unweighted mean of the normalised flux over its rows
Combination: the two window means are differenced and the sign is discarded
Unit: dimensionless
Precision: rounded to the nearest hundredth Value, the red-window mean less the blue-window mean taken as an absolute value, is 0.21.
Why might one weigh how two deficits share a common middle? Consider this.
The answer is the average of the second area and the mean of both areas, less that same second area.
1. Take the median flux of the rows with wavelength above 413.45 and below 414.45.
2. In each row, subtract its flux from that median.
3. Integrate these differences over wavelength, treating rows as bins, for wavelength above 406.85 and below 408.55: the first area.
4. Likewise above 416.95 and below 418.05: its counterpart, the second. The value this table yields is -0.03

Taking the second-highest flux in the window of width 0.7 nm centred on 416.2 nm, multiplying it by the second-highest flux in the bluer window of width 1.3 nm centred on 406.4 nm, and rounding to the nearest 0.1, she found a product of 5.3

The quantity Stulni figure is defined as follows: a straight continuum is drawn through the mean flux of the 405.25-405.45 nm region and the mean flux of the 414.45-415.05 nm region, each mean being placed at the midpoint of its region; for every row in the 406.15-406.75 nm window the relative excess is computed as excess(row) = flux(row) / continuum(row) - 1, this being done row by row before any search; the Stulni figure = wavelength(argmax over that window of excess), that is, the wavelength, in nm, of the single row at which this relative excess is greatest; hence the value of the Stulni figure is 406.7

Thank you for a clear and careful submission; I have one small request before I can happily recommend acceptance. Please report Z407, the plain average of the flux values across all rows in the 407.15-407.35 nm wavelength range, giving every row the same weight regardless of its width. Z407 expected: 2.01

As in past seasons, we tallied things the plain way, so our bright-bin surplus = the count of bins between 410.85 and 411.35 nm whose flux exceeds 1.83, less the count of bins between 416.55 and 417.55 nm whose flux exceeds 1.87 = -1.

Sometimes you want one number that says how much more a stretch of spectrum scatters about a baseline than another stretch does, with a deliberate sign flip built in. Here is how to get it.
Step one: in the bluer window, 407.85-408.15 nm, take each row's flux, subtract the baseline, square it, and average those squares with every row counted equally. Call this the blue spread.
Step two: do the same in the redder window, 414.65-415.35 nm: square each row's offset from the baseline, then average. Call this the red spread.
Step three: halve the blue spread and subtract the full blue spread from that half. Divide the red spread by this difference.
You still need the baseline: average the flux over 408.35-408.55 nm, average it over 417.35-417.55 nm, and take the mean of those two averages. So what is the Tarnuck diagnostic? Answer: -1.87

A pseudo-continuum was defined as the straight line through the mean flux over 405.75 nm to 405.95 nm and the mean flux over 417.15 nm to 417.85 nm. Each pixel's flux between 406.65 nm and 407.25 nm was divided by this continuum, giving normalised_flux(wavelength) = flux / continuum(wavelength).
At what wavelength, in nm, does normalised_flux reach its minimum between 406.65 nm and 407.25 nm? 406.8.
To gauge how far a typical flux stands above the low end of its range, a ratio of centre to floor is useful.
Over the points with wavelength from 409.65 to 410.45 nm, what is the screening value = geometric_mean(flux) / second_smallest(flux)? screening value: 1.07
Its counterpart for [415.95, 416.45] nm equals 1.04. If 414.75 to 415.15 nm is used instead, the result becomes 1.05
